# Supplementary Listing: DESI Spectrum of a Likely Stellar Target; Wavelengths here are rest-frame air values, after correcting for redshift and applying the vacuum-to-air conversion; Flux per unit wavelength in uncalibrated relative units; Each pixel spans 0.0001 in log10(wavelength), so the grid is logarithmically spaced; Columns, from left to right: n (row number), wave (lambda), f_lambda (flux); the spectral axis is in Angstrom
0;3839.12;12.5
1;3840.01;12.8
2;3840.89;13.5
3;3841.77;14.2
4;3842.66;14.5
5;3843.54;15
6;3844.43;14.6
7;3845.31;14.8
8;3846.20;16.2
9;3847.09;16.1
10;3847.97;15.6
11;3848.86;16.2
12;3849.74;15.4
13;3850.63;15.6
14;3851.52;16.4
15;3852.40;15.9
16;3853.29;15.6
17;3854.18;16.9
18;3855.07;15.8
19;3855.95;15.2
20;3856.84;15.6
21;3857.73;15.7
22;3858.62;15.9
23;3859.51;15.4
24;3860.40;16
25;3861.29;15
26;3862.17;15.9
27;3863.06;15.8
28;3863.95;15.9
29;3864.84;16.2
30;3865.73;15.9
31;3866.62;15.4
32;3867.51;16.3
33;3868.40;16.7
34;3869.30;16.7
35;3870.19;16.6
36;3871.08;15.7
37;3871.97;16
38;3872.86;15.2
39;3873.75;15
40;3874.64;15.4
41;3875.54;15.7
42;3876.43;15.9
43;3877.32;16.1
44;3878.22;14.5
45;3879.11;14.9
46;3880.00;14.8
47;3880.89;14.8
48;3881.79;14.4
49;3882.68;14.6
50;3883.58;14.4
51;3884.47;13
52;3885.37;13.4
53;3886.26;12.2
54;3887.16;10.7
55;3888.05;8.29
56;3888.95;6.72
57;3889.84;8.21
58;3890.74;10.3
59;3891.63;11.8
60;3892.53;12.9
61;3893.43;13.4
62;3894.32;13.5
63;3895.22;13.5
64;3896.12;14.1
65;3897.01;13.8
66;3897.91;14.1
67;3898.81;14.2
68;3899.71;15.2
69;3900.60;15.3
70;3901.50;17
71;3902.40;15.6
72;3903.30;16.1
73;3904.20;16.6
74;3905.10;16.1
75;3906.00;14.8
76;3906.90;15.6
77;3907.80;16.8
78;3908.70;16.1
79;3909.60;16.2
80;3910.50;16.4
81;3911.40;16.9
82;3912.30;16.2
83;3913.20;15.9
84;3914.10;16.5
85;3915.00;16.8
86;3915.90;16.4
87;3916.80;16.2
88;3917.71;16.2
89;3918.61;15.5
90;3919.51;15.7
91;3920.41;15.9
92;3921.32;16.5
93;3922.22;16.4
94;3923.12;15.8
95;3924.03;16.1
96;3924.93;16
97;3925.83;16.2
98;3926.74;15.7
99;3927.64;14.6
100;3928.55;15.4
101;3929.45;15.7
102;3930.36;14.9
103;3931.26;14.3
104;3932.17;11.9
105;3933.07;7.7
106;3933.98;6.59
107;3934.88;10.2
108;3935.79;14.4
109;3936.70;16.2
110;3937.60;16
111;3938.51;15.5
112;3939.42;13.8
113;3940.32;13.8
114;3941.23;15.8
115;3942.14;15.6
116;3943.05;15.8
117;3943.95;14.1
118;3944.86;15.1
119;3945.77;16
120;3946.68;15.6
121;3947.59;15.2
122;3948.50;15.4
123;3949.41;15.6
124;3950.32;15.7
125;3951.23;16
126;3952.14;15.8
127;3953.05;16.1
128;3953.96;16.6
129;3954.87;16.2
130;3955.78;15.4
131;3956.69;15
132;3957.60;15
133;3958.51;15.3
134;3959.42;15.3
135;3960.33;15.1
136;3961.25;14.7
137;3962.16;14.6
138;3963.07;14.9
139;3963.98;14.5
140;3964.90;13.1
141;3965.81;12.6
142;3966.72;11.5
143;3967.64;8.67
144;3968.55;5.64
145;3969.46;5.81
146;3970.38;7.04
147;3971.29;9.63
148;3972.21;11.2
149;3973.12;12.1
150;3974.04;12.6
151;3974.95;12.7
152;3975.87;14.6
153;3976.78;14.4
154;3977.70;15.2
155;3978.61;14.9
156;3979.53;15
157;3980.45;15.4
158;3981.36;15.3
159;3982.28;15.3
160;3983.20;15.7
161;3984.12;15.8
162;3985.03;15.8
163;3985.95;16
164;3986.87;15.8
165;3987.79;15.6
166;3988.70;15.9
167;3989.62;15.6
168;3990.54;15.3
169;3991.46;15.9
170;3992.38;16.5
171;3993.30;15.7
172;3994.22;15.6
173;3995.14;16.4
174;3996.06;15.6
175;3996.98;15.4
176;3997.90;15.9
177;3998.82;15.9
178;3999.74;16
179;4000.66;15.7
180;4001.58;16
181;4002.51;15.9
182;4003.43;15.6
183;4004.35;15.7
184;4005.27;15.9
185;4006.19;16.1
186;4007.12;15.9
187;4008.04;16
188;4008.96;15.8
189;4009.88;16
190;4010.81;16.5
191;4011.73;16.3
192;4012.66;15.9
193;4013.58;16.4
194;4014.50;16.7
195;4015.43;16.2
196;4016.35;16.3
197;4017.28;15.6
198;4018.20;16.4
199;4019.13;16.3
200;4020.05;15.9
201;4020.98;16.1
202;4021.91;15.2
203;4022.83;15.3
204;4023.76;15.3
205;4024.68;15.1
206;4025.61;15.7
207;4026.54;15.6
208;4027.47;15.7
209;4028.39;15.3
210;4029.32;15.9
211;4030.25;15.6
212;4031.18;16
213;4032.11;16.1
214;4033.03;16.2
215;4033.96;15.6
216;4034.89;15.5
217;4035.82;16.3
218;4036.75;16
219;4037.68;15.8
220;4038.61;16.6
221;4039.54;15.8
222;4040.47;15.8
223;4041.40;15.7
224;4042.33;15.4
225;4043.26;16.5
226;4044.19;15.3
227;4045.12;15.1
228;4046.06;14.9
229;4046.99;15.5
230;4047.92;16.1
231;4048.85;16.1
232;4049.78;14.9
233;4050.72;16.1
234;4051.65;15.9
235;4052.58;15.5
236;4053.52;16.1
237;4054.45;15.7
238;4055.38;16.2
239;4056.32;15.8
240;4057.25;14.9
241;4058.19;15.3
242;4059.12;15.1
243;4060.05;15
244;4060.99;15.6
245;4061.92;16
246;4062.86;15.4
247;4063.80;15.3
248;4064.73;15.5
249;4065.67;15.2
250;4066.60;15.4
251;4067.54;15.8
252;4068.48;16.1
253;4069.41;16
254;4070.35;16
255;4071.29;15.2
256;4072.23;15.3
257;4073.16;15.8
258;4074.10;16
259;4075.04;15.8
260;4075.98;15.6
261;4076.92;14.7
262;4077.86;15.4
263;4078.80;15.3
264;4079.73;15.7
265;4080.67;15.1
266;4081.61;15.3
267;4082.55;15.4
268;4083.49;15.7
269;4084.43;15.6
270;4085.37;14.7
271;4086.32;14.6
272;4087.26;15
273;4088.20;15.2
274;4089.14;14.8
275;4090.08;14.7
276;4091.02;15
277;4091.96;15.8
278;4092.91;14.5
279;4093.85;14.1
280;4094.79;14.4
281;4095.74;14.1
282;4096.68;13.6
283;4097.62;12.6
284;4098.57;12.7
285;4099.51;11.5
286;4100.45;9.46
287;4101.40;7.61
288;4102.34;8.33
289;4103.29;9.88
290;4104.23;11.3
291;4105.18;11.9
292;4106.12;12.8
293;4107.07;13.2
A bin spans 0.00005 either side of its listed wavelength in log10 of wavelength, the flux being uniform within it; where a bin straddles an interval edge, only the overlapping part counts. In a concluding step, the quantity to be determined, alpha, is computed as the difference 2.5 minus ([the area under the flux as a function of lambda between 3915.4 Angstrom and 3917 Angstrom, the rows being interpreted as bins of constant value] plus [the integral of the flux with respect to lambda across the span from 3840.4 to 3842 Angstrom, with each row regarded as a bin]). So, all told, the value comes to -46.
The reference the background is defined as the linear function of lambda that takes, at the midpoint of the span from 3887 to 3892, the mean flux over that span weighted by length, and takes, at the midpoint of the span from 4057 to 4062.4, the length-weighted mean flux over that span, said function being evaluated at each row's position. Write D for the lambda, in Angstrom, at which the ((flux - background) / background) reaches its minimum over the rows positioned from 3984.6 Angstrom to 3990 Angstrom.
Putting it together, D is 3989.62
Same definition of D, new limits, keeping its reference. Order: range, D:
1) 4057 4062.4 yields 4057.25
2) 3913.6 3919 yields 3918.61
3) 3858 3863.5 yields 3861.29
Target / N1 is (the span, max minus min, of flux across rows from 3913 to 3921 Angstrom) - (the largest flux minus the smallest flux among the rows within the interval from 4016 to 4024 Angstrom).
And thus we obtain 0.1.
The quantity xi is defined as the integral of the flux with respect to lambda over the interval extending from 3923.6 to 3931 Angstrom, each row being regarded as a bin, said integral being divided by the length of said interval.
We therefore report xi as 15.6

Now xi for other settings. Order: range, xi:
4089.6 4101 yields 13.5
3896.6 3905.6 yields 15.4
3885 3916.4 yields 14.2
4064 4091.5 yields 15.4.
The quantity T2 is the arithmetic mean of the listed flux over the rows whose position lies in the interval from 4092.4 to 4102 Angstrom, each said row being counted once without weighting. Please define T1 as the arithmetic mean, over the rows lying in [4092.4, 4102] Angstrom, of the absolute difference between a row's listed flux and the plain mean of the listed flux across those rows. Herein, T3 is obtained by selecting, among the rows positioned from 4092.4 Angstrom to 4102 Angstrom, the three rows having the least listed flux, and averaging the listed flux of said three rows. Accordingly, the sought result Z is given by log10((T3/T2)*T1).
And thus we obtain 0.13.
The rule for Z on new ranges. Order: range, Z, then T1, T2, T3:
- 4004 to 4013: -0.77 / 0.17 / 16.0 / 15.8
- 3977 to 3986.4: -0.52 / 0.31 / 15.4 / 15.0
